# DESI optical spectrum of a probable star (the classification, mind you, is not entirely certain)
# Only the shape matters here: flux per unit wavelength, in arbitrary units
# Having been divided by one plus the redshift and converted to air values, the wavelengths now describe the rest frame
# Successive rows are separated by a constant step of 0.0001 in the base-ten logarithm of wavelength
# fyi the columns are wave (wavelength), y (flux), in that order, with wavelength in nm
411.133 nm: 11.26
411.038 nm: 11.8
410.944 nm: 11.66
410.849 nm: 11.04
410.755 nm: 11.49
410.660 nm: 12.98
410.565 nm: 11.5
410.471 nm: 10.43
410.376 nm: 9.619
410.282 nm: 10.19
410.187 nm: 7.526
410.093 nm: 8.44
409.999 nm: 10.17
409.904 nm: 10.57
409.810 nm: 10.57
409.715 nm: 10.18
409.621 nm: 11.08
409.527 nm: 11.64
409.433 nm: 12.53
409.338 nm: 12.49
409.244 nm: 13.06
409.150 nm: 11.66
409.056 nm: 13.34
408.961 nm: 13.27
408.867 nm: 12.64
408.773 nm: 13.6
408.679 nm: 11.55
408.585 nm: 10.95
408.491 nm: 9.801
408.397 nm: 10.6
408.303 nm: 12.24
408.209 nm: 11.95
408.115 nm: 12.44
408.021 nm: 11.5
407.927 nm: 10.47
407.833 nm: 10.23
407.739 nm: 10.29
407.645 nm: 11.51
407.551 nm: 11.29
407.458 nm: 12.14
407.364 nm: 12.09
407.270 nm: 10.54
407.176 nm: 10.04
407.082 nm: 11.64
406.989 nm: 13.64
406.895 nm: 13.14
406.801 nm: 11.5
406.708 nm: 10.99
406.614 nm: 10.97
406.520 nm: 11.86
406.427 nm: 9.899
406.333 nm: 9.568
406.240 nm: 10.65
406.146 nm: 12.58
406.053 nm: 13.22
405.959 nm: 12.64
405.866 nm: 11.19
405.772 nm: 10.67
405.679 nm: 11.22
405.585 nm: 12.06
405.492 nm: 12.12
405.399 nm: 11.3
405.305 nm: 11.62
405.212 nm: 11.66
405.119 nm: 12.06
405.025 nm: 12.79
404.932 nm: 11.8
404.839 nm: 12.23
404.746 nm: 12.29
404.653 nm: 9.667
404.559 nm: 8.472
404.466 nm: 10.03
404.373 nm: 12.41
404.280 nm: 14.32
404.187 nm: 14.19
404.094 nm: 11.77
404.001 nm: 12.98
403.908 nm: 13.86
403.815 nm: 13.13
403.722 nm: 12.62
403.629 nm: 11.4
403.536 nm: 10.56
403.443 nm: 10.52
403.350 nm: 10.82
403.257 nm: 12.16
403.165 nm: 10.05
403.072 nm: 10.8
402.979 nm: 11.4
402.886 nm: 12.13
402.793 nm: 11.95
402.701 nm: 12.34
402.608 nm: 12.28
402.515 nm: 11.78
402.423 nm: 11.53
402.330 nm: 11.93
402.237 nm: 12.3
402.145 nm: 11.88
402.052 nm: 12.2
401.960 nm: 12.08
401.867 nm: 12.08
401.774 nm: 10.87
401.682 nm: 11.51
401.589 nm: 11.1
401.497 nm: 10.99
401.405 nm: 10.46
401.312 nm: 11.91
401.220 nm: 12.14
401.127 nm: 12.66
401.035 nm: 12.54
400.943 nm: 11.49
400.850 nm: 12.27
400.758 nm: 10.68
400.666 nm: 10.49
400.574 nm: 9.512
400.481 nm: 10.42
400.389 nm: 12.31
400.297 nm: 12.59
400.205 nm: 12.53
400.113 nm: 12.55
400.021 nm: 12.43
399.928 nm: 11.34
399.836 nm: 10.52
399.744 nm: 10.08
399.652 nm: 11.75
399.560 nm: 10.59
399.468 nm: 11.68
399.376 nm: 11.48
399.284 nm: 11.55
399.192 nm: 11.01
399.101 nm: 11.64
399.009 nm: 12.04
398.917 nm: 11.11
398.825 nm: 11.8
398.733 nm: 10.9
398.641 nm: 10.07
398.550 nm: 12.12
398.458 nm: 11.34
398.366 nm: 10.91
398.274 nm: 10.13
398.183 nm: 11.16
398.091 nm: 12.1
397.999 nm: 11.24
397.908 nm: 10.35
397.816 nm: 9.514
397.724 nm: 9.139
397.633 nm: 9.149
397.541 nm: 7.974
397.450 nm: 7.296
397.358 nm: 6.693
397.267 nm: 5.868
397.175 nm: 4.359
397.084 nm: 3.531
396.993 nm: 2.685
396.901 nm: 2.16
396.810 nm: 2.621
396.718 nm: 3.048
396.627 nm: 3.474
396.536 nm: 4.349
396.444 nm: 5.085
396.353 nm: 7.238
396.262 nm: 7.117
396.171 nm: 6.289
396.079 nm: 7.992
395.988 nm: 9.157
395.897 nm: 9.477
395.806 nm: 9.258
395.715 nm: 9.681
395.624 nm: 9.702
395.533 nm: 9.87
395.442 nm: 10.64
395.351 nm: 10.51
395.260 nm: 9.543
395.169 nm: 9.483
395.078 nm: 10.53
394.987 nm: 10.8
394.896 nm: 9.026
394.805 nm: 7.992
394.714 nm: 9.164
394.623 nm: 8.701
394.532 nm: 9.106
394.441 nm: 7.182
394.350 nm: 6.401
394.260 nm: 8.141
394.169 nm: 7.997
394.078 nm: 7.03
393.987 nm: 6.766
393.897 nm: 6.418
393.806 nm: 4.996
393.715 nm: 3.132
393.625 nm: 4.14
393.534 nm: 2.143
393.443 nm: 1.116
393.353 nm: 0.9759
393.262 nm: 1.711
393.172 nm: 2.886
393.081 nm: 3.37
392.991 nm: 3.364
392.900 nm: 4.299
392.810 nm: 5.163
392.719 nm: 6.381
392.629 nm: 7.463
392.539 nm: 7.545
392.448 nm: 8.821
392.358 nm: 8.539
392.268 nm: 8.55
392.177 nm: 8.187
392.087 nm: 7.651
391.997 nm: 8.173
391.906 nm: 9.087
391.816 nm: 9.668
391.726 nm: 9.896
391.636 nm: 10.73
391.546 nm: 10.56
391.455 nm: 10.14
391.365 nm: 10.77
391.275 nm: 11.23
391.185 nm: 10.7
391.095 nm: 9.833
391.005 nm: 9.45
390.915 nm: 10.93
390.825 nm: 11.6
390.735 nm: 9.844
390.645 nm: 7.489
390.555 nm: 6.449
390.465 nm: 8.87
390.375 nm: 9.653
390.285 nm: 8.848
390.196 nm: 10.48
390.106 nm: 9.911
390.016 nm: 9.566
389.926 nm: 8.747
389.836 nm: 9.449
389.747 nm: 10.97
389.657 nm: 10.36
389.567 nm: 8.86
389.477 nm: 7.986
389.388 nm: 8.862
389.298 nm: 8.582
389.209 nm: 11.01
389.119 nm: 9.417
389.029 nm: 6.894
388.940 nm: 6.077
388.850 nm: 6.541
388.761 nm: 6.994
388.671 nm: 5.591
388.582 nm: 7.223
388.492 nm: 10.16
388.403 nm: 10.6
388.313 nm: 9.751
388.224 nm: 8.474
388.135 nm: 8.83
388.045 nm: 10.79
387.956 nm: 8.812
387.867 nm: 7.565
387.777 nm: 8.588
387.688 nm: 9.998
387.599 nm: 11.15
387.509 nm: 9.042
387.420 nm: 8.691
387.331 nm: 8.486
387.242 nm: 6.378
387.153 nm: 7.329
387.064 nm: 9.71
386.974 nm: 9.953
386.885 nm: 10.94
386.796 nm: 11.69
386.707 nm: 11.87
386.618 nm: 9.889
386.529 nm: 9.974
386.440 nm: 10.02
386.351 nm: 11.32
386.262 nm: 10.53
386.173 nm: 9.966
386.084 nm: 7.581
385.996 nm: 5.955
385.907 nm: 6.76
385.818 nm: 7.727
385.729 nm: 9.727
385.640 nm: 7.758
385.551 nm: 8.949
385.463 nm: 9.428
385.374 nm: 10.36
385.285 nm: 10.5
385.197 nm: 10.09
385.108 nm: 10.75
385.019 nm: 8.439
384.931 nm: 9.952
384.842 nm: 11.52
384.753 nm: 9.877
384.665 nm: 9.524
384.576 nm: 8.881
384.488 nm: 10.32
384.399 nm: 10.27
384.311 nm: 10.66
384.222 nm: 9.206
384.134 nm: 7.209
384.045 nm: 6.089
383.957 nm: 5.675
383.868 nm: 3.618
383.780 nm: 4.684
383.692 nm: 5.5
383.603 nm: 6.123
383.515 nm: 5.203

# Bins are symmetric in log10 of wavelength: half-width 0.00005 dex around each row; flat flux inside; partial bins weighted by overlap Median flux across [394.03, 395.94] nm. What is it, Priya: 9.3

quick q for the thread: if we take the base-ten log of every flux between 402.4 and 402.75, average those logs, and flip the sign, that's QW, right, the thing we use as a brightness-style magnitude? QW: -1.08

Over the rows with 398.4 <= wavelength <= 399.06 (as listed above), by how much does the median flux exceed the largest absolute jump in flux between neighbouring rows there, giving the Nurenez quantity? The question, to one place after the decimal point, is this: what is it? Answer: 9.3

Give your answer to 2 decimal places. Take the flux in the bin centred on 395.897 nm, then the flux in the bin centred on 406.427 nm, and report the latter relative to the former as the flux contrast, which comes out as 1.04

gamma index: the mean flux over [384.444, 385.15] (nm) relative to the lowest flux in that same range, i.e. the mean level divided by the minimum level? 1.17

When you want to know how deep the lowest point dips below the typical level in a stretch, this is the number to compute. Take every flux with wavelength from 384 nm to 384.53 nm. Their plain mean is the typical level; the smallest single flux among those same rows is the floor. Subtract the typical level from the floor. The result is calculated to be -2.9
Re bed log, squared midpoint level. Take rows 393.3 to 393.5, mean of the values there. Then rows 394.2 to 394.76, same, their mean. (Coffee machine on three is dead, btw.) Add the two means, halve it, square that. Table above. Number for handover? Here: 21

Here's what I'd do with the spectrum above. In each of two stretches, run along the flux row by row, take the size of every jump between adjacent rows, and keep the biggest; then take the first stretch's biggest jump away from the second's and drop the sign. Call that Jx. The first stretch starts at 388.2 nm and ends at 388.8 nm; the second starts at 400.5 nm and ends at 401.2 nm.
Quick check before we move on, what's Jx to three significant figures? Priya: 1.35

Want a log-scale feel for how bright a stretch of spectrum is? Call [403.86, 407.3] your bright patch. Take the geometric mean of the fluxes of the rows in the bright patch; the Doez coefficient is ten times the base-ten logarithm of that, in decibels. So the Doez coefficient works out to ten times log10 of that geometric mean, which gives 10.7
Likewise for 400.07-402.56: 10.7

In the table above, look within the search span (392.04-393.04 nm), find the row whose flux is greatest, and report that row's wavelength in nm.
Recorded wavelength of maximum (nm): 392.448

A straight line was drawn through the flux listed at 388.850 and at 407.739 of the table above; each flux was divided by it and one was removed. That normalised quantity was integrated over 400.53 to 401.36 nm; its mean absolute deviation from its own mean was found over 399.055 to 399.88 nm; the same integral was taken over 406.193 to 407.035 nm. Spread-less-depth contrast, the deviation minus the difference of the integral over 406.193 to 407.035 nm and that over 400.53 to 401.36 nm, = 0.20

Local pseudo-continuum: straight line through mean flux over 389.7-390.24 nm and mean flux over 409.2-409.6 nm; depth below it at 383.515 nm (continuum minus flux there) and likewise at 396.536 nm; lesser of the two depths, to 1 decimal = 3.8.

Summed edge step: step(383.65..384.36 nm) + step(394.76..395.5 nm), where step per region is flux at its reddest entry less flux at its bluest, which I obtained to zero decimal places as 8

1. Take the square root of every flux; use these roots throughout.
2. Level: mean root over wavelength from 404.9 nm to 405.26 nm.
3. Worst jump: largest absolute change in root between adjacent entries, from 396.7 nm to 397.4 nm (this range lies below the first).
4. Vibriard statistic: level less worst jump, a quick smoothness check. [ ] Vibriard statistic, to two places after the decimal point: 3.14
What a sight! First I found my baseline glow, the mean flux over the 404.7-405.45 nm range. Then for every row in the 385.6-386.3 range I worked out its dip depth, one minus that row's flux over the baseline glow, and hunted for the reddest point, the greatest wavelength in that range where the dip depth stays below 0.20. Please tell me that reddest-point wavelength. 386.262 nm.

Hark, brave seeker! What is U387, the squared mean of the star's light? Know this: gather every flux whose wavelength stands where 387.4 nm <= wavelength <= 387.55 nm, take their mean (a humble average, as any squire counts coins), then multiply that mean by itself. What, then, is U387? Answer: 79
